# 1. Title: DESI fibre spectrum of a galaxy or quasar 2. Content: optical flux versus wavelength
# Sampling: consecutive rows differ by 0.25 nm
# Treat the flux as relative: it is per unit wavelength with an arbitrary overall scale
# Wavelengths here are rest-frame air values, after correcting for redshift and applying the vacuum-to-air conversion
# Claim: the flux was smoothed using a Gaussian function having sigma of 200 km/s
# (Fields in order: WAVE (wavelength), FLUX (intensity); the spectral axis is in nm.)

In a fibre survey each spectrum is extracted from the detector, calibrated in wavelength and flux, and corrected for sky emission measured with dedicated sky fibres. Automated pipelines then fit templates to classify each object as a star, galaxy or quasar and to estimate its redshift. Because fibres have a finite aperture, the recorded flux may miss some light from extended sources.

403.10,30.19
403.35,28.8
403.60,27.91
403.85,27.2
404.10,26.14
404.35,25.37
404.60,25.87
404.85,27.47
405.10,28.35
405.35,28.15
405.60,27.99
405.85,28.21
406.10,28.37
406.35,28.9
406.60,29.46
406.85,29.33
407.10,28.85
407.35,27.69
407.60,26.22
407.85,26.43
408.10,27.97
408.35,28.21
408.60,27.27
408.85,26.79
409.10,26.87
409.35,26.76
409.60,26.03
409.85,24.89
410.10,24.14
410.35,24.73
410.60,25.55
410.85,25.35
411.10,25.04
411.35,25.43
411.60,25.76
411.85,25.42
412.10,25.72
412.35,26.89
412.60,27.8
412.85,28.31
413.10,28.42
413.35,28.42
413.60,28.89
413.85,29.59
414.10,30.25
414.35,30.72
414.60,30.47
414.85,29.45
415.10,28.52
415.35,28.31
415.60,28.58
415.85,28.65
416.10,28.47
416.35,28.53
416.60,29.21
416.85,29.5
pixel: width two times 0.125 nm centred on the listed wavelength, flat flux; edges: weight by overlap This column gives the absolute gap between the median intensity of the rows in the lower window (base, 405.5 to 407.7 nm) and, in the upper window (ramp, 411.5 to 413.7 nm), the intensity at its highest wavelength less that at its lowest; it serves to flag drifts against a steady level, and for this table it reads 25.2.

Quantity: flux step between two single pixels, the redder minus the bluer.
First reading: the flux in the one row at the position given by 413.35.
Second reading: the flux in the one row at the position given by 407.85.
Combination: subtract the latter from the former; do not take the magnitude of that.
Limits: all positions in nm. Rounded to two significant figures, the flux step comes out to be 2.0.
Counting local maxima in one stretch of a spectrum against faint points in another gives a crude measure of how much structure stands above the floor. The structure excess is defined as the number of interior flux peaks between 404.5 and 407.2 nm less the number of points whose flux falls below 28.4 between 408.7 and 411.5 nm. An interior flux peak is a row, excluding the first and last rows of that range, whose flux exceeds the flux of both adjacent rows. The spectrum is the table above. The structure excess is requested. -9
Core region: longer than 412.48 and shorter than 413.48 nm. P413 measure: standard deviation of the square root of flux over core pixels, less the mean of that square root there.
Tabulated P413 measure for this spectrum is -5.3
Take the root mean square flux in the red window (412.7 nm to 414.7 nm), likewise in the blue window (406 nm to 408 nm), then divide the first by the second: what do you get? 1.04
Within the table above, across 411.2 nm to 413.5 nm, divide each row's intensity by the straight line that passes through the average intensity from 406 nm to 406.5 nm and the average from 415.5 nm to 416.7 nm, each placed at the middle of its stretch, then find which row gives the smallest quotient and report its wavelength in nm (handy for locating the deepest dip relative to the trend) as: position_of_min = 411.85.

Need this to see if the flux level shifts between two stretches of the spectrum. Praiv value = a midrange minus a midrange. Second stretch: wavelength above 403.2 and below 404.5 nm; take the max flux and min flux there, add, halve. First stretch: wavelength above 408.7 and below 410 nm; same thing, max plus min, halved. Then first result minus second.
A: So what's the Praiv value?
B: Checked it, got -1.2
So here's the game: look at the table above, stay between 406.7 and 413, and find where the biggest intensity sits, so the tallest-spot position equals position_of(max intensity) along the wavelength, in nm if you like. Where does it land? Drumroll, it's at 406.85 nm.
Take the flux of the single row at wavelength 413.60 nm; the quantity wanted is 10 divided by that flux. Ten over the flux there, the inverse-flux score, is 0.35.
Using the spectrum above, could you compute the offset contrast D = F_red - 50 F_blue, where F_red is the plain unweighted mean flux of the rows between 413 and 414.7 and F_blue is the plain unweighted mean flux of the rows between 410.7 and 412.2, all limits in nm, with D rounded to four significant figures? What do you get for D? -1243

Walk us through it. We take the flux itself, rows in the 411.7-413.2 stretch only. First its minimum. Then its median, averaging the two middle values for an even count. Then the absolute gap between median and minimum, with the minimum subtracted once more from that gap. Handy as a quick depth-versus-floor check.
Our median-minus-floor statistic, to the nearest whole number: -23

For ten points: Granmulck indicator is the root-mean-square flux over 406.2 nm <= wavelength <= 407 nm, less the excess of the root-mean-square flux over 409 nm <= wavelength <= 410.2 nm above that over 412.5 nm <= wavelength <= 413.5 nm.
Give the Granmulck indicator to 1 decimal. 31.7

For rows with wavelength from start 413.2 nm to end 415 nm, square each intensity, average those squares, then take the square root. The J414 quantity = 29.7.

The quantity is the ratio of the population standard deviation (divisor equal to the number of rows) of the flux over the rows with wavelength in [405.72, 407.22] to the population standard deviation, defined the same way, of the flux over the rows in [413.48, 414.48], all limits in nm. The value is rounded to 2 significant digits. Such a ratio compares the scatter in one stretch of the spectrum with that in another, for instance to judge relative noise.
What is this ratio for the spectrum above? 0.66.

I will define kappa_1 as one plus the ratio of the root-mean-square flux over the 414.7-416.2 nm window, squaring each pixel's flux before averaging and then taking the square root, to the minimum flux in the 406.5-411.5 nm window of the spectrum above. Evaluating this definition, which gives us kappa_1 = 2.19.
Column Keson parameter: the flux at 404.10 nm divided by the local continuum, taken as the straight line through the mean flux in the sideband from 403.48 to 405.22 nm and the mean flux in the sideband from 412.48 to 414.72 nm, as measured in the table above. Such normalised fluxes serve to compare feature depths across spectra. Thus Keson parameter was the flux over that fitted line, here 0.97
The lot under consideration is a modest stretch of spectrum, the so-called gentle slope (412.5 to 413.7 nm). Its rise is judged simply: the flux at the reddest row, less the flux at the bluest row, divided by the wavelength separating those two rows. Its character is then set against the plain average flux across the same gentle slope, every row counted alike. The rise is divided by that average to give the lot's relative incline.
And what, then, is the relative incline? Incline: 0.038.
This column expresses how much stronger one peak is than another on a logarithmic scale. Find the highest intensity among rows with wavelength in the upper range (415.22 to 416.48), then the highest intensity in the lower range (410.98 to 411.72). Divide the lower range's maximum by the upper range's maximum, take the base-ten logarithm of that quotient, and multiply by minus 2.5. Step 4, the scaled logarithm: 0.12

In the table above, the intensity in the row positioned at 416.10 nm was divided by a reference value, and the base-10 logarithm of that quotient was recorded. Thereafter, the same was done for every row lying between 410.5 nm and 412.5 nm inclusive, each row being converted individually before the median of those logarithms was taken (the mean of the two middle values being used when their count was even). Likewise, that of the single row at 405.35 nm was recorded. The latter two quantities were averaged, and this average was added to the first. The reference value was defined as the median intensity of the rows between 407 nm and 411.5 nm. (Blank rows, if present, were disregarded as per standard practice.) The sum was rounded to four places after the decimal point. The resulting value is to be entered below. 0.0416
